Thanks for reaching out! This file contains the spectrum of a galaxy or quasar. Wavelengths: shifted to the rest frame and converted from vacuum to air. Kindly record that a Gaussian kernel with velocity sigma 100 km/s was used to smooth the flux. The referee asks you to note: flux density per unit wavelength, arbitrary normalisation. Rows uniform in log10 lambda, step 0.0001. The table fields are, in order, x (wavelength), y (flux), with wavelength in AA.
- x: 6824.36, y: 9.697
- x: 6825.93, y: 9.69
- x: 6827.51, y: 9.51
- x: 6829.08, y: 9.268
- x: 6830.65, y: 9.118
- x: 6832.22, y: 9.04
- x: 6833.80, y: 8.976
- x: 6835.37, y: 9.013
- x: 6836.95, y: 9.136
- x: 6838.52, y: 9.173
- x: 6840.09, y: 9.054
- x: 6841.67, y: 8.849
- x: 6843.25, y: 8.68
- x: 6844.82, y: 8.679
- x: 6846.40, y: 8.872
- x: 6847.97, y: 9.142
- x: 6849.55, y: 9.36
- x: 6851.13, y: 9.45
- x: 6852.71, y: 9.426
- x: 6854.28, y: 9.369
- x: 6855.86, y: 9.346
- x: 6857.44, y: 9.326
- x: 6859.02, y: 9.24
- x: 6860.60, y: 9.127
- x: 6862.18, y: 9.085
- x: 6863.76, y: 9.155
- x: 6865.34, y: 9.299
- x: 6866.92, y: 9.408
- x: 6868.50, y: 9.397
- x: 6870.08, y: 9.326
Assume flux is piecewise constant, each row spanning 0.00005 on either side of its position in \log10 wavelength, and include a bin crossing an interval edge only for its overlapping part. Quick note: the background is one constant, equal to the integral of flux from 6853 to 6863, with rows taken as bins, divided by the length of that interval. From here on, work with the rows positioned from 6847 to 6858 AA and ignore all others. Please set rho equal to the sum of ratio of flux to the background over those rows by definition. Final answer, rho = 7.06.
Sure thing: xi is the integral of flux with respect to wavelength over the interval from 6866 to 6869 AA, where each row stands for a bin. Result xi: 28.2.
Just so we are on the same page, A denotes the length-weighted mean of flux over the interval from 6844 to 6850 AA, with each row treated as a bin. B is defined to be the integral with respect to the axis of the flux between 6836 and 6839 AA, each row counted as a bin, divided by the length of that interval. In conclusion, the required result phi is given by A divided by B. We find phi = 0.98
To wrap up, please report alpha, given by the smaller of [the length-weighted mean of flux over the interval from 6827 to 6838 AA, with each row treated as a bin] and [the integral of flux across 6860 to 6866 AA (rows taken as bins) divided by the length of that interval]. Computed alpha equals 9.15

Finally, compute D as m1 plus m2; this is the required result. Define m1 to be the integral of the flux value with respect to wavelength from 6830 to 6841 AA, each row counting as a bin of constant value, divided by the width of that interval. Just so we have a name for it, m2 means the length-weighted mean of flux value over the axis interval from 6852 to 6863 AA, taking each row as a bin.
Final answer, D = 18.3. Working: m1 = 9.07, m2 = 9.28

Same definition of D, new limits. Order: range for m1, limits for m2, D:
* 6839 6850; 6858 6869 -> 18.2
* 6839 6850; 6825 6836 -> 18.2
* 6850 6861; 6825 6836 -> 18.6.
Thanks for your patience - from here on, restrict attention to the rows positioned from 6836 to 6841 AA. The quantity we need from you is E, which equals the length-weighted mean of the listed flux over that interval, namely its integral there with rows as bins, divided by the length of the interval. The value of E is 9.1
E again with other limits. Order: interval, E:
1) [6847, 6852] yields 9.3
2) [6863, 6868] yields 9.3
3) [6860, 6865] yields 9.1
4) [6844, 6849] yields 8.9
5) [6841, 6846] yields 8.7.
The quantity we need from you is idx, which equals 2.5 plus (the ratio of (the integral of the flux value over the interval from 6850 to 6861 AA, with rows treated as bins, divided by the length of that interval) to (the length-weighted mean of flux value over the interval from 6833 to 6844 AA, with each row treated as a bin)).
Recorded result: 3.54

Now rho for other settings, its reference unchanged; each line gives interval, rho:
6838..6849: 6.74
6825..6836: 6.98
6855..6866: 6.97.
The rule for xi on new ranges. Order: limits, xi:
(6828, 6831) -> 27.8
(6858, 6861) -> 27.6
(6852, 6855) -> 28.3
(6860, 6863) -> 27.3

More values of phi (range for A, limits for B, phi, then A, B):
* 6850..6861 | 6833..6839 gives 1.03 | 9.33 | 9.06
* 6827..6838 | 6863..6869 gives 0.98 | 9.15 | 9.32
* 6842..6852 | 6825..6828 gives 0.94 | 9.02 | 9.59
